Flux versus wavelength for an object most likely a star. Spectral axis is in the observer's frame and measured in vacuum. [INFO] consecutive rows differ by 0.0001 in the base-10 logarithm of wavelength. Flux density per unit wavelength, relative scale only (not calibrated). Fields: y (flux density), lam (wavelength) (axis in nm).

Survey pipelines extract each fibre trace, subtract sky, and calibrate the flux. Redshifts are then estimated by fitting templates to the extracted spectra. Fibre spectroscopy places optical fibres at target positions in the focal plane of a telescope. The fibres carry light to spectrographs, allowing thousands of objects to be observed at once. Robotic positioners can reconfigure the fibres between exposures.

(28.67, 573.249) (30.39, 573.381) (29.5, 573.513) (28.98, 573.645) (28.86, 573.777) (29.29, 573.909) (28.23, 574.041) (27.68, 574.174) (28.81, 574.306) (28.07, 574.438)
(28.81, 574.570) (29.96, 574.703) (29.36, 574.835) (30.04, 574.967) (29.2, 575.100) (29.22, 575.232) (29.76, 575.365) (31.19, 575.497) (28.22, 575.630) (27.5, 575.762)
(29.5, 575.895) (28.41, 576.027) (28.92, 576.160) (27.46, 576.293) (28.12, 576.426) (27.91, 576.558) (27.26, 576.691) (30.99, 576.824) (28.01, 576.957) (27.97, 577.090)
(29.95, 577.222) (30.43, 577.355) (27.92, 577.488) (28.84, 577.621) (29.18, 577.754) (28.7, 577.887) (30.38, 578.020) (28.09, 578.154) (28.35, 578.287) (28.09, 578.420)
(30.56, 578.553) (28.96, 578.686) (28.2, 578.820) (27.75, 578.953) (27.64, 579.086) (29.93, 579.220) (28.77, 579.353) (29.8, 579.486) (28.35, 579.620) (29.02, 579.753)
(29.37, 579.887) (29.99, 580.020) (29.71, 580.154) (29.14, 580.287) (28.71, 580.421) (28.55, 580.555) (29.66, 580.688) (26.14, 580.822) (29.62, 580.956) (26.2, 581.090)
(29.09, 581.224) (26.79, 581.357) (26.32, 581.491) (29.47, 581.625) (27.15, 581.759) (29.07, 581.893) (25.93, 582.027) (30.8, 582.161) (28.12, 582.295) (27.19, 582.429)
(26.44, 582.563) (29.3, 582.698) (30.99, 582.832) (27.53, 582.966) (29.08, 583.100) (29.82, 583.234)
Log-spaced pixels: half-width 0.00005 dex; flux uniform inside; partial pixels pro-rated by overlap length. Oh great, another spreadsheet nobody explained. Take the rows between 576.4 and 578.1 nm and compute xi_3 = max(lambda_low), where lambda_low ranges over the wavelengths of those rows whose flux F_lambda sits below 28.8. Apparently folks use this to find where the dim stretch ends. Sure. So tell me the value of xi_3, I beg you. 577.887 nm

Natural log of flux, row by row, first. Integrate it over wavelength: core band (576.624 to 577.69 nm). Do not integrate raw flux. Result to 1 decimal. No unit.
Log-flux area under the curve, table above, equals 3.6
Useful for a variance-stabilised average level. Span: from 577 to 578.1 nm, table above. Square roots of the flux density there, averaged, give 5.40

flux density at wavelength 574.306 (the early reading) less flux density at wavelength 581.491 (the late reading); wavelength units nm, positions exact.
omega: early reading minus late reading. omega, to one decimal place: 2.5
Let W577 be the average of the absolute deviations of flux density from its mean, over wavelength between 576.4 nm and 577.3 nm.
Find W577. 1.1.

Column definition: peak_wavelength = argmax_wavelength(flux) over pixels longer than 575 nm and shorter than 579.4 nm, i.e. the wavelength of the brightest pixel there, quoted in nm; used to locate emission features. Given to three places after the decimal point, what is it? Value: 575.497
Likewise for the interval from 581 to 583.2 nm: 582.832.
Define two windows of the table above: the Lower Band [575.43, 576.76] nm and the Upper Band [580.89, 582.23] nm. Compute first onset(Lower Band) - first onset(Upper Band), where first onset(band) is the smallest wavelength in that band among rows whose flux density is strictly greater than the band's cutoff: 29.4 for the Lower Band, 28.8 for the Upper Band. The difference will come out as -5.46 nm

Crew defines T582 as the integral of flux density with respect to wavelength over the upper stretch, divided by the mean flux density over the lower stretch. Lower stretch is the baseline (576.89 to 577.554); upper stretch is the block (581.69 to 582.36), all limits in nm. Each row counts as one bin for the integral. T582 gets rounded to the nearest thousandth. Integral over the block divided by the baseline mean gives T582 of 0.655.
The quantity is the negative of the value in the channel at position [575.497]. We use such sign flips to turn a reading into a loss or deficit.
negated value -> -31.2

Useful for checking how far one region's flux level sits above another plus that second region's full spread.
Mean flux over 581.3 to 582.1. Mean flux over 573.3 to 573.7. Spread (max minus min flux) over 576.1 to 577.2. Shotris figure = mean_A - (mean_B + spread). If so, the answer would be -5.9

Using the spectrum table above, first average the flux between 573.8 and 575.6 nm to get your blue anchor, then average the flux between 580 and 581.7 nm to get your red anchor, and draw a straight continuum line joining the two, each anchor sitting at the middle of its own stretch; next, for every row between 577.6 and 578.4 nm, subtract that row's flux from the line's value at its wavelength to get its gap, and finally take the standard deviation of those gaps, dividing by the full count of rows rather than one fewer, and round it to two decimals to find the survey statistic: 0.73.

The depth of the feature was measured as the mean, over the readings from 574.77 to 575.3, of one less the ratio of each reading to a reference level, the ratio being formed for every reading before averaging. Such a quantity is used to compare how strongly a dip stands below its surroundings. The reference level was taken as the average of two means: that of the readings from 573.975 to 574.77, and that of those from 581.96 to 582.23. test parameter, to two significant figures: -0.034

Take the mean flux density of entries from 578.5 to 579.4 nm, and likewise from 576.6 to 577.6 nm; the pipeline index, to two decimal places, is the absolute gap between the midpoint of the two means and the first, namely 0.05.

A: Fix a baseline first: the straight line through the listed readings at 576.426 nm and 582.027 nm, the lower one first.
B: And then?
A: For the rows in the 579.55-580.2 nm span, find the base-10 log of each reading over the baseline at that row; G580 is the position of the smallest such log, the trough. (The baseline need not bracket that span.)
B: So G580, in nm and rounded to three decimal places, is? 579.620 nm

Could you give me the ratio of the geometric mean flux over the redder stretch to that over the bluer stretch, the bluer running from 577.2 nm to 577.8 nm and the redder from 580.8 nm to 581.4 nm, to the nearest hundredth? 0.94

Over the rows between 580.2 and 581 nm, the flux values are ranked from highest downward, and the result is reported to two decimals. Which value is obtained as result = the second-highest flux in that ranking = 29.62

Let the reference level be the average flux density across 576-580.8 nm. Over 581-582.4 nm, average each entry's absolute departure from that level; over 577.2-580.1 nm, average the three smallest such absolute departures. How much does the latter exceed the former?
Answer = -1.49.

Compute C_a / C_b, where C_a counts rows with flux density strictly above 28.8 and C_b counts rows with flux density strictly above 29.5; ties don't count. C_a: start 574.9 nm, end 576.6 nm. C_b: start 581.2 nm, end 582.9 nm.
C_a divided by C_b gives 3.5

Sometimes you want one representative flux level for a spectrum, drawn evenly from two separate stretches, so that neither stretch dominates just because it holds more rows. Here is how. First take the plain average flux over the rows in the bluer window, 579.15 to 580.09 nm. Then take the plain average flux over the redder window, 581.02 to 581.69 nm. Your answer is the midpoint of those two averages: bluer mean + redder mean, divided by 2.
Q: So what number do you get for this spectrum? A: 28.4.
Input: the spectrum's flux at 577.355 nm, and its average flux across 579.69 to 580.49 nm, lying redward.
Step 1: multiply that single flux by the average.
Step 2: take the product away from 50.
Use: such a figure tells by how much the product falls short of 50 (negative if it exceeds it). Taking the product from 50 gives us -842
